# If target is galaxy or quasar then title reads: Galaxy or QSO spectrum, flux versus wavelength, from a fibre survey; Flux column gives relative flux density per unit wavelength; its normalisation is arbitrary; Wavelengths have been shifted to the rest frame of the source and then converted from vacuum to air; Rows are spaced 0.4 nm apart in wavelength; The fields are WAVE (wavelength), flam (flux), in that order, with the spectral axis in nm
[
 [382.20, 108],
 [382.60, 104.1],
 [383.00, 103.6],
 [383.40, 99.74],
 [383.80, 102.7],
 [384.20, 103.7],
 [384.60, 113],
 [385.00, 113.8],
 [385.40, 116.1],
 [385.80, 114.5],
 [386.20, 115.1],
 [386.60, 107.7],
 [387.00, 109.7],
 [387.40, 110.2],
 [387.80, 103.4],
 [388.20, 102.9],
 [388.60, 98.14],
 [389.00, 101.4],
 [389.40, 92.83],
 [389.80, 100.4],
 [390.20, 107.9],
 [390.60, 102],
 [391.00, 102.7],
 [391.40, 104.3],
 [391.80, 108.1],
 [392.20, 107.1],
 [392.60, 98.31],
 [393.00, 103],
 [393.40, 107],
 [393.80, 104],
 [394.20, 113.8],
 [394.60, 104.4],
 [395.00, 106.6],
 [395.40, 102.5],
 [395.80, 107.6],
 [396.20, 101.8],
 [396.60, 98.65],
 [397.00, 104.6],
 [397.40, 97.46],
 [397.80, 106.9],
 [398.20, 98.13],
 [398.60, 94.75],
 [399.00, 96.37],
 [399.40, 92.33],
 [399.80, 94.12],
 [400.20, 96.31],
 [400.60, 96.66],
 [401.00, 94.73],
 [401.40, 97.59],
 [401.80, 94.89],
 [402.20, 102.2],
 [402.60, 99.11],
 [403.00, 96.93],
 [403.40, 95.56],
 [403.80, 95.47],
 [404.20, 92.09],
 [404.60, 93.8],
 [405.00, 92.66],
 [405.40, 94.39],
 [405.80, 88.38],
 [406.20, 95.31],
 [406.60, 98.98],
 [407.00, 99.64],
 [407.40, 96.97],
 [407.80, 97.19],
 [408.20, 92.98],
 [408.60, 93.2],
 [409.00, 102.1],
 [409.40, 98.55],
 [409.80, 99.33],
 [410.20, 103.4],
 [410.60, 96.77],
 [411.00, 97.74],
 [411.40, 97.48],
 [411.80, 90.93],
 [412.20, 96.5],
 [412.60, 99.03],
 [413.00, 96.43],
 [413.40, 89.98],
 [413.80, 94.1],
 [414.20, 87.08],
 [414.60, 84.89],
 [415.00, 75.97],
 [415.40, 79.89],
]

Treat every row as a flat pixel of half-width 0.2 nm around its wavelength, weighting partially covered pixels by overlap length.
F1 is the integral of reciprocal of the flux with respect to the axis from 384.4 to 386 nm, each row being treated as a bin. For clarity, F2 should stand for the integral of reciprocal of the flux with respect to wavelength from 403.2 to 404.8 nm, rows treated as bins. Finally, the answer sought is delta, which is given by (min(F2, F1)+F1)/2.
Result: 0.0140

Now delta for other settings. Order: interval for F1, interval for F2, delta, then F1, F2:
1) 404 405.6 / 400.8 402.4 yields 0.0168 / 0.0172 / 0.0165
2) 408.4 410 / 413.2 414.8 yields 0.0163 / 0.0163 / 0.0180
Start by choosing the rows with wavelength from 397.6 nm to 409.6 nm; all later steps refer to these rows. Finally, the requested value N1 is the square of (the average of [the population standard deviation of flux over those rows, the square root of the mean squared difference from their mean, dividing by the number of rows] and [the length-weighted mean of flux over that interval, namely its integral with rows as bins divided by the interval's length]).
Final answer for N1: 2490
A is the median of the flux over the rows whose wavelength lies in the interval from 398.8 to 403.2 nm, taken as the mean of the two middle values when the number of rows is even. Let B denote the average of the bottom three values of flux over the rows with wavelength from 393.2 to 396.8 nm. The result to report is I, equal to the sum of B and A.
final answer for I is 197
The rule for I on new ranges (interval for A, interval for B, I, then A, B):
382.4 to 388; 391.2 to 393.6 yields 211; 108.7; 102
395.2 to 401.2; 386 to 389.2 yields 198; 97.5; 101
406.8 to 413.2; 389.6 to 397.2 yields 196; 97.3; 99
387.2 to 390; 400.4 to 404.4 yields 195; 101.4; 94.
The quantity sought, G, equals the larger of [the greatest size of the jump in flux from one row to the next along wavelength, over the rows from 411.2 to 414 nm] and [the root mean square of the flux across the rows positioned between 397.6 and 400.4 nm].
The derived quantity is 97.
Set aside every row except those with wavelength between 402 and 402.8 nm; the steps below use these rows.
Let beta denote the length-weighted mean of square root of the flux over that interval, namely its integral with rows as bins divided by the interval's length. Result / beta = 10.0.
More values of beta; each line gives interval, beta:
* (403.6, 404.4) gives 9.7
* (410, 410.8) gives 10.0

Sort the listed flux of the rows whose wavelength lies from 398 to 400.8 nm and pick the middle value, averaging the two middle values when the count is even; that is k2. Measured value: 96.3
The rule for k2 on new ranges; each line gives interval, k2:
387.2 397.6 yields 103.2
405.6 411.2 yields 97.5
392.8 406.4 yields 97.2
